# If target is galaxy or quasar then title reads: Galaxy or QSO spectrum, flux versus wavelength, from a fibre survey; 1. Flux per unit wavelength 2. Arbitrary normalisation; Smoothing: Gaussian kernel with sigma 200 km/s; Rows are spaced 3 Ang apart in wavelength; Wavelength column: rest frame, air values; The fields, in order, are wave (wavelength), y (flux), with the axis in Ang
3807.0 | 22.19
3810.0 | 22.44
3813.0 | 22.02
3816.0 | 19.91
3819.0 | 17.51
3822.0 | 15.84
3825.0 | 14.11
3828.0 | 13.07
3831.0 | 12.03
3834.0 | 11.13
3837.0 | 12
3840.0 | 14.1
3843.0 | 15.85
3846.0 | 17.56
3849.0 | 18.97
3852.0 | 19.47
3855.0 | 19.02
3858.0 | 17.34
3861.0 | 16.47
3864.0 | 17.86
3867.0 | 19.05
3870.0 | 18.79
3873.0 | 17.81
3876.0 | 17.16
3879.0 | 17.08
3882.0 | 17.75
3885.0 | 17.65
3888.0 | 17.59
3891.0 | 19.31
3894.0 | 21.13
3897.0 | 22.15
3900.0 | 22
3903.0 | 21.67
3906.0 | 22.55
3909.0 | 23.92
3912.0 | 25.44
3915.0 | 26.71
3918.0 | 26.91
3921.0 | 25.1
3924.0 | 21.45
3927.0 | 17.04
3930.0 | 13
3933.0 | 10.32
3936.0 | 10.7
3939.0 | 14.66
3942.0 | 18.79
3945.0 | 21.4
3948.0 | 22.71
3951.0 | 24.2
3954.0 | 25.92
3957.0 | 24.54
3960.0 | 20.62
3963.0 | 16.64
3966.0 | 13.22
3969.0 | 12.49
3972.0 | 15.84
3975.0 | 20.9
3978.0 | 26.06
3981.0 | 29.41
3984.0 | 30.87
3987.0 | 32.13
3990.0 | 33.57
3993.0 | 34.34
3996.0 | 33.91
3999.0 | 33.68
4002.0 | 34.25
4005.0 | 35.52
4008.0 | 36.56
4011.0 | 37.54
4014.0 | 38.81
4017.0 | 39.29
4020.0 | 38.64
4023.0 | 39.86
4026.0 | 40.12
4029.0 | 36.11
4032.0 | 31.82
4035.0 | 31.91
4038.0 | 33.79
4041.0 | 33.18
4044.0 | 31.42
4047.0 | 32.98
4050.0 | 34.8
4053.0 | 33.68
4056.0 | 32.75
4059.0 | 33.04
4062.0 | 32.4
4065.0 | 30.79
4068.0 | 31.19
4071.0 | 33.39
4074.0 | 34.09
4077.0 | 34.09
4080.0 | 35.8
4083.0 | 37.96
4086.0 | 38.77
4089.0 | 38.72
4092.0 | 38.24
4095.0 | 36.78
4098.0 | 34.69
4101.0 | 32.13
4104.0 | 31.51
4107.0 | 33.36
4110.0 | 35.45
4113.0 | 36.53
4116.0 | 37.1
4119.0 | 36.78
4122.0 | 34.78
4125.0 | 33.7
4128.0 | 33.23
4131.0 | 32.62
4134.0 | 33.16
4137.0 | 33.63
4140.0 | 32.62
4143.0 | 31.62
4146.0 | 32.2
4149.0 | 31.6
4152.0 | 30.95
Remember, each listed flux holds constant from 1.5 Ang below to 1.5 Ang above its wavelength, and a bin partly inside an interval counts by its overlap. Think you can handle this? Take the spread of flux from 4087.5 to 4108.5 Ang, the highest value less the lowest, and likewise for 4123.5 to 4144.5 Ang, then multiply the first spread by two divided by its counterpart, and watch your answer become 6.9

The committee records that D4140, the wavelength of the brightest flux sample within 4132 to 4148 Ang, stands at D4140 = 4137.0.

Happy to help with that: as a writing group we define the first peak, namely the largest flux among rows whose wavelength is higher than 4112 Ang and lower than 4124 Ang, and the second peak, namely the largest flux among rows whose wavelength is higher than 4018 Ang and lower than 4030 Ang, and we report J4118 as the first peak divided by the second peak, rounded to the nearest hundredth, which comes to 0.92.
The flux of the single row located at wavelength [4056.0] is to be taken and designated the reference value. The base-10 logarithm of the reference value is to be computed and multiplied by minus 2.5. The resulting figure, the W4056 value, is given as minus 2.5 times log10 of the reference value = -3.79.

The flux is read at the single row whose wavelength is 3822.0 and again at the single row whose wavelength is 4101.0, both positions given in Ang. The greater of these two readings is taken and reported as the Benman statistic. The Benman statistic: 32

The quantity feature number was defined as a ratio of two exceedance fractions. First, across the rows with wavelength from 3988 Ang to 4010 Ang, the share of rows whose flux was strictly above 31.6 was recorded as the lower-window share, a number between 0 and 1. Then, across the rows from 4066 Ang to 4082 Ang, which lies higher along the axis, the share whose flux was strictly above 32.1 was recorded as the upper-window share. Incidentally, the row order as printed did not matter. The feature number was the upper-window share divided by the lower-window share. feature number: 0.80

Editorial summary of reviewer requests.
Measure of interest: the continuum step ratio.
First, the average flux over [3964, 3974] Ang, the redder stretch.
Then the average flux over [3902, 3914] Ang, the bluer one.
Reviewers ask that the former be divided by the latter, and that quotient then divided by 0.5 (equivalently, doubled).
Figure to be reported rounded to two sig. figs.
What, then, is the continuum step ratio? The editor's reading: 1.2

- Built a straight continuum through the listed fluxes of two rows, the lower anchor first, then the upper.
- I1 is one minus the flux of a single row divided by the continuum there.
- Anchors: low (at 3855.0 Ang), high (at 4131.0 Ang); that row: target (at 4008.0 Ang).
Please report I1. -0.38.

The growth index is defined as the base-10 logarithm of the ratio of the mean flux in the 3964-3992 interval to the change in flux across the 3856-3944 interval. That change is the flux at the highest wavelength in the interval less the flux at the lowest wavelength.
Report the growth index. 1.22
